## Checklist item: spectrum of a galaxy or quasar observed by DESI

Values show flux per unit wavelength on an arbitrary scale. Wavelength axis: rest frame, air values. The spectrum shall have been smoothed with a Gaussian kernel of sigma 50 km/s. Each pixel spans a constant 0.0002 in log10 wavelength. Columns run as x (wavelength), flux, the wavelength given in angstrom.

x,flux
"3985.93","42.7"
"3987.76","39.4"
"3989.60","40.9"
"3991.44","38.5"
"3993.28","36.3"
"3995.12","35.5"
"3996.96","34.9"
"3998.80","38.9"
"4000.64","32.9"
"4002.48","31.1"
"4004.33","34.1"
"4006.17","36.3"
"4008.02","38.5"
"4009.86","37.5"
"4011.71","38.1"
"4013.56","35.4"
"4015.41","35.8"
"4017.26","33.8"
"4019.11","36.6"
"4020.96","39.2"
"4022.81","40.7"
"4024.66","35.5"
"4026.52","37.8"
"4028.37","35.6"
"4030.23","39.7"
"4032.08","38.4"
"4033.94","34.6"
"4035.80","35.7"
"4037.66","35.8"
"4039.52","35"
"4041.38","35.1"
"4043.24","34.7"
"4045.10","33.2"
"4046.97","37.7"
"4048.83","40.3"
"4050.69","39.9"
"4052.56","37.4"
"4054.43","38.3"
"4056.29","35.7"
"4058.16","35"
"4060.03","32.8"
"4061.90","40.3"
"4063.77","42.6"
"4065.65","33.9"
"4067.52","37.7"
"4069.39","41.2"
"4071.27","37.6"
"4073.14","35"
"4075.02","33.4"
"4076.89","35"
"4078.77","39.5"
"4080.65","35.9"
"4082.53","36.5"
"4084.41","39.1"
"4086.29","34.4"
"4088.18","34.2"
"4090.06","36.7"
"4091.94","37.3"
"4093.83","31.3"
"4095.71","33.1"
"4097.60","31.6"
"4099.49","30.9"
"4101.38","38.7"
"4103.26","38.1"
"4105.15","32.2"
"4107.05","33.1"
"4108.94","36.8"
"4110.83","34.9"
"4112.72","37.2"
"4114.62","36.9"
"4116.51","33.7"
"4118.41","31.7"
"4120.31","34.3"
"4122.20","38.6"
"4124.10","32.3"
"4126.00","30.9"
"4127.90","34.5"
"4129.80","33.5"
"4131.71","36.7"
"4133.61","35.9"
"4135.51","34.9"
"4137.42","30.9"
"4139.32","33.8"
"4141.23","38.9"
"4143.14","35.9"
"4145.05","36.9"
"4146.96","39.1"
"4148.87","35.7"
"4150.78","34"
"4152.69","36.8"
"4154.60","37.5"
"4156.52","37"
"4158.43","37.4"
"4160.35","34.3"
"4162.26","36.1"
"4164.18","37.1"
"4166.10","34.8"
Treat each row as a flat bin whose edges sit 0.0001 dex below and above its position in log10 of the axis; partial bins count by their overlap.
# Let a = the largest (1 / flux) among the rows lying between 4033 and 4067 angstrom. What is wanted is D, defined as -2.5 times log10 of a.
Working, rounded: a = 0.0305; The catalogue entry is 3.79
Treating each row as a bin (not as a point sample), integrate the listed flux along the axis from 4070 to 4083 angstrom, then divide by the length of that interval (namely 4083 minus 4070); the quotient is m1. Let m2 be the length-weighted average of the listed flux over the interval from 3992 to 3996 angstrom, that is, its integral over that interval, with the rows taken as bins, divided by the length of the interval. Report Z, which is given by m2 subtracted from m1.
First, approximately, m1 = 36.2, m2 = 36.1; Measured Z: 0.1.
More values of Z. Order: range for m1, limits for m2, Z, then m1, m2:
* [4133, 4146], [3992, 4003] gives 0.1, 35.3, 35.2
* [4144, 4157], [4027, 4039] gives 0.1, 36.7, 36.6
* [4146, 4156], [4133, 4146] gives 1.3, 36.6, 35.3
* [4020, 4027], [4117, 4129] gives 4.6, 38.3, 33.7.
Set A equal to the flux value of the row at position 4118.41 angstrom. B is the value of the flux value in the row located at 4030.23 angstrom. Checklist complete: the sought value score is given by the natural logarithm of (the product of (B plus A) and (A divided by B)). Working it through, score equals 4.04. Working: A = 31.7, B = 39.7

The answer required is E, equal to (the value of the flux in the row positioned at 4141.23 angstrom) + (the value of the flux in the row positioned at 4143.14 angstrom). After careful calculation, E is 75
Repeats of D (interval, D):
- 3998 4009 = 3.73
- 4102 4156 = 3.72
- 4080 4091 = 3.84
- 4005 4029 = 3.82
